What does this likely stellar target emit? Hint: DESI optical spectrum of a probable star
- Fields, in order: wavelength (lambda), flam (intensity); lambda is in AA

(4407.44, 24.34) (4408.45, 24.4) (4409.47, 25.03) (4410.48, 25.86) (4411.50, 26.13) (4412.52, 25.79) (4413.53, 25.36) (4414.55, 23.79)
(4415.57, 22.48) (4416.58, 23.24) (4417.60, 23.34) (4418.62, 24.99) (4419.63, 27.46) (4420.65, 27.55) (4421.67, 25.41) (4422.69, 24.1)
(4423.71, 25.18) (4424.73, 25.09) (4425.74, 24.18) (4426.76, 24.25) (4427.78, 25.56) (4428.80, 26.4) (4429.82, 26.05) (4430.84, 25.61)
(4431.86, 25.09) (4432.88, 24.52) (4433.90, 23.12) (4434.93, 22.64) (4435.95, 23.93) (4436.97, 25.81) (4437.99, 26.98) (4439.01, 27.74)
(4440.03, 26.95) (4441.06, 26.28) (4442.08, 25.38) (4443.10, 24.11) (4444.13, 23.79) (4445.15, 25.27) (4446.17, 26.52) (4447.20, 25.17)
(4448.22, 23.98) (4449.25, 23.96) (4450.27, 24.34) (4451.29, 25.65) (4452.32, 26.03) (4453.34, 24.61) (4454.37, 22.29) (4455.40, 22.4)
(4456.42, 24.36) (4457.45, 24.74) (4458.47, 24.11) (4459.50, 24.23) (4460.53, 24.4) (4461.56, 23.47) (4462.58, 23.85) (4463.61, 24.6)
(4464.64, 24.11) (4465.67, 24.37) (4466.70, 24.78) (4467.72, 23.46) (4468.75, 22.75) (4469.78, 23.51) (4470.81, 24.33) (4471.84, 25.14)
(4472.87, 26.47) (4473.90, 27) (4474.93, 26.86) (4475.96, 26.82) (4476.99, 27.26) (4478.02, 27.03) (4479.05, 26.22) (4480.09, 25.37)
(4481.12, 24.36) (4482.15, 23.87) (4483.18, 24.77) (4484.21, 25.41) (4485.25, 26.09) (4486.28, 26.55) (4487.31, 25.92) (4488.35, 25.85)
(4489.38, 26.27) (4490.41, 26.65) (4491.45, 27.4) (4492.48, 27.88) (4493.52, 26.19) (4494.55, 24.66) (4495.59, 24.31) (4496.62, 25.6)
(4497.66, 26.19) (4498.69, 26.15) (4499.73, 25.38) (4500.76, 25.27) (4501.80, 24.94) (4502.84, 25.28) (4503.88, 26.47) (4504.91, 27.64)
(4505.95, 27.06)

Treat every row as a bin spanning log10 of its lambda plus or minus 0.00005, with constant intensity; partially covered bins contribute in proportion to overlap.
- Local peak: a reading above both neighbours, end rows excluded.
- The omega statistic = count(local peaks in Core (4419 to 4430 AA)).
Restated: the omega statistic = 3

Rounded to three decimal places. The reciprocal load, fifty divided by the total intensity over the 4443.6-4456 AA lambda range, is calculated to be 0.170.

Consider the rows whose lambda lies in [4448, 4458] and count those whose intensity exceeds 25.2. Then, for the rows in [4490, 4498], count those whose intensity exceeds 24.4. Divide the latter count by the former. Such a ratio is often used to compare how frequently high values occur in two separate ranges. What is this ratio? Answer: 3.5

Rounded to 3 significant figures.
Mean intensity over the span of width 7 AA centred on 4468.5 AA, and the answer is 24.0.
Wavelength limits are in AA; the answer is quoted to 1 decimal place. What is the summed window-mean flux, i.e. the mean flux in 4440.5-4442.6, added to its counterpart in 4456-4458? 50.4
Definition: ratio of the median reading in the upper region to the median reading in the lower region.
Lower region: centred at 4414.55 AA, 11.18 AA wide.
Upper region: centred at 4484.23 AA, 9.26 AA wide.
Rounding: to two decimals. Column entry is 1.02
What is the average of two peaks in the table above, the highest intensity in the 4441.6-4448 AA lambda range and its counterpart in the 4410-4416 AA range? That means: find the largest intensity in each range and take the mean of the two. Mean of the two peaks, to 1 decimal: 26.3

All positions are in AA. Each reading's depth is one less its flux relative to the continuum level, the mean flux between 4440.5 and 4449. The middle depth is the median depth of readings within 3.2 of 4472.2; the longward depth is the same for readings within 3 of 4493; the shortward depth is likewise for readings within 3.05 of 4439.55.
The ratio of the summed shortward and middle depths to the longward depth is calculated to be 1.7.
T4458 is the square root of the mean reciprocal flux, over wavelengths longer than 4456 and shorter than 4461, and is 0.203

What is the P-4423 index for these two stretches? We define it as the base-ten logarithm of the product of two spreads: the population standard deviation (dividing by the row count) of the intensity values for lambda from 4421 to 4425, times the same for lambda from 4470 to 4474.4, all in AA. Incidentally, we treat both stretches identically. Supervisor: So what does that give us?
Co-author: -0.3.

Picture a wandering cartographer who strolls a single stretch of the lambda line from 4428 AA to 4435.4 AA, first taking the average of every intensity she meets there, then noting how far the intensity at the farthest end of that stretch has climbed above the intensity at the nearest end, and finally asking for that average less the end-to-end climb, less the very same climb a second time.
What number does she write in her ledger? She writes 32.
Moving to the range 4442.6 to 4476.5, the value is 19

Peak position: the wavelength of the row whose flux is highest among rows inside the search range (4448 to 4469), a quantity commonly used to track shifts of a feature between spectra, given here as 4452.32 AA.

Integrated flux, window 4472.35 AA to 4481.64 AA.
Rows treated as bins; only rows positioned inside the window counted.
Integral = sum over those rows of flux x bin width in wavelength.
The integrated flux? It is 245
